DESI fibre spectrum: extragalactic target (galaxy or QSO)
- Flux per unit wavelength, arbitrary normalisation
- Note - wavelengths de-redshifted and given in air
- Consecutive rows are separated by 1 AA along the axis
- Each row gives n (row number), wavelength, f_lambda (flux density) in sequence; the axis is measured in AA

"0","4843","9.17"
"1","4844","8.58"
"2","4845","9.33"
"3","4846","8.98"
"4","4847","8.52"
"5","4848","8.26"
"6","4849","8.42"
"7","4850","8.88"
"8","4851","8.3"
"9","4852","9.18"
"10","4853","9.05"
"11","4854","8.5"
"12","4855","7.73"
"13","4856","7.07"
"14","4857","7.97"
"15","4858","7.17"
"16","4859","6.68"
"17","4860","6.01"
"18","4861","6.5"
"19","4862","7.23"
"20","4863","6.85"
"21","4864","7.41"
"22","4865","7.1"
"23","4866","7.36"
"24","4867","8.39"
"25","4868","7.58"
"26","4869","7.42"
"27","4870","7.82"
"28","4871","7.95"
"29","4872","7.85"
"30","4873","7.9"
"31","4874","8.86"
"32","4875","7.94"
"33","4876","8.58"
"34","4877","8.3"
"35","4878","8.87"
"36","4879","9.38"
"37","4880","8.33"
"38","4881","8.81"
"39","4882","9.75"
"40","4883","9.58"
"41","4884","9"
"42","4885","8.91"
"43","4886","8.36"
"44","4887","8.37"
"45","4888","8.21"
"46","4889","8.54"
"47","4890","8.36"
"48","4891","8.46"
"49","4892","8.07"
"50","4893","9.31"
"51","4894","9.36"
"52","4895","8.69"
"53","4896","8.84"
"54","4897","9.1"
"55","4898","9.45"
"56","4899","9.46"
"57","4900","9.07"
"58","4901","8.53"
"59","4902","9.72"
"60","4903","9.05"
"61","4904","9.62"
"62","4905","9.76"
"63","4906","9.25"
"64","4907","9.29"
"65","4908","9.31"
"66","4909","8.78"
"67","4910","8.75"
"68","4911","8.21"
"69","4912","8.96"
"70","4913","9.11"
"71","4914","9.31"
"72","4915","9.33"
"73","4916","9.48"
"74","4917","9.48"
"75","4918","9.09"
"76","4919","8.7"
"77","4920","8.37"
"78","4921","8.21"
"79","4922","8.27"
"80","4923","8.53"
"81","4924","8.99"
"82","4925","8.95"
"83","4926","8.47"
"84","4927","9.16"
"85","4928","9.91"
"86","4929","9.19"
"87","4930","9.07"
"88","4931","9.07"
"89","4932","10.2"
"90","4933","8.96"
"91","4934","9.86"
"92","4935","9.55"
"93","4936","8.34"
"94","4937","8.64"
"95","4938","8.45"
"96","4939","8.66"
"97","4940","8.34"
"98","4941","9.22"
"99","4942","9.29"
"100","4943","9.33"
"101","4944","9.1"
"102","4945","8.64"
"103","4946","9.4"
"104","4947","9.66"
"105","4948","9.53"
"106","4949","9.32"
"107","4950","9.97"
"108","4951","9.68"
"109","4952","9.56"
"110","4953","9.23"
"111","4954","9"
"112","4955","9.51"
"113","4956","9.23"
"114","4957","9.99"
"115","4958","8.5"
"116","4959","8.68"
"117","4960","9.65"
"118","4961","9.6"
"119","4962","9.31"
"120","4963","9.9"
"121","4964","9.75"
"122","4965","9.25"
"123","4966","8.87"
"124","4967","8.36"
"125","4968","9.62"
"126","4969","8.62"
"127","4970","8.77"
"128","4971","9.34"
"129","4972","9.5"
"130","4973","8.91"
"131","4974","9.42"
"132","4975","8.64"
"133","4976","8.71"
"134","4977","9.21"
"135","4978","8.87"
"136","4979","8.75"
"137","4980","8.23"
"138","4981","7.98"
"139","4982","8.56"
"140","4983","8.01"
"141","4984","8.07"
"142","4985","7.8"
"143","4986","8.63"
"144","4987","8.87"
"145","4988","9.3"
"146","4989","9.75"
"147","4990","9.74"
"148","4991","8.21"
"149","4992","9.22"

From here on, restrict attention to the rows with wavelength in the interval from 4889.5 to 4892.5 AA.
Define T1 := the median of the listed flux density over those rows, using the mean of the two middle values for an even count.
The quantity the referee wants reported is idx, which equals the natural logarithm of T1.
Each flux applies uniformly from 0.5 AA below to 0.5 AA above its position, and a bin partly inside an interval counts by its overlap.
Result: 2.12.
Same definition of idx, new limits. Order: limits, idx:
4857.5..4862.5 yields 1.90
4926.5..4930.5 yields 2.22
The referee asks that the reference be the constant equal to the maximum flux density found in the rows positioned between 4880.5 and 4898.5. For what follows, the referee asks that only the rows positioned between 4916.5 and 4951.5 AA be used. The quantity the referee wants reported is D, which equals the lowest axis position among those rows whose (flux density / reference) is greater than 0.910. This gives 4917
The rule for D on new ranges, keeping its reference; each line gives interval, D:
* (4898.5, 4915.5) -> 4899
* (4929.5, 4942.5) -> 4930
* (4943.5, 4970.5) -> 4944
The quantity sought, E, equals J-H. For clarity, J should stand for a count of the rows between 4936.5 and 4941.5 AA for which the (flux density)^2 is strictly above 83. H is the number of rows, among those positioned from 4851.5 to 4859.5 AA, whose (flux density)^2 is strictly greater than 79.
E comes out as -1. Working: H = 2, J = 1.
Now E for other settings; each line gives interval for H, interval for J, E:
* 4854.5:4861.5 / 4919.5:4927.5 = 1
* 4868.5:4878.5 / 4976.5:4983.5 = 1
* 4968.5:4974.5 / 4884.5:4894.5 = -2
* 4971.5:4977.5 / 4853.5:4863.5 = -4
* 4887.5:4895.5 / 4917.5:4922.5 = -2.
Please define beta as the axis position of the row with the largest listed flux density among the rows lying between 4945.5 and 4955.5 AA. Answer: 4950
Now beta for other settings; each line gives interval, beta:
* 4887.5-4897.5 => 4894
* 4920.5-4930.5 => 4928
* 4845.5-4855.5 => 4852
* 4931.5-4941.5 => 4932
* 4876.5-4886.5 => 4882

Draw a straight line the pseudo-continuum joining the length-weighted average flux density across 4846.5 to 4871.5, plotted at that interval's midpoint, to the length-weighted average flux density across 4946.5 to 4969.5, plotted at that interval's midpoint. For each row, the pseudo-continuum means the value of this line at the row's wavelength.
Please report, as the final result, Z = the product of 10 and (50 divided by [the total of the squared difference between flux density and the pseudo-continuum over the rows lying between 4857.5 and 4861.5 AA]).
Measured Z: 83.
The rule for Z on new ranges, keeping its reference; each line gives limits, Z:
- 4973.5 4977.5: 248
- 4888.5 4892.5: 2500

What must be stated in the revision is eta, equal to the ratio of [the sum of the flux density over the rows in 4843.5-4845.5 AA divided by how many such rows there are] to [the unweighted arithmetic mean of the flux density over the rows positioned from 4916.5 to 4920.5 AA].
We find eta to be 1.01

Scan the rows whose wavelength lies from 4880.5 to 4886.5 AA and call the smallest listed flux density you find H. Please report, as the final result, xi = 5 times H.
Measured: 41.8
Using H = 8.36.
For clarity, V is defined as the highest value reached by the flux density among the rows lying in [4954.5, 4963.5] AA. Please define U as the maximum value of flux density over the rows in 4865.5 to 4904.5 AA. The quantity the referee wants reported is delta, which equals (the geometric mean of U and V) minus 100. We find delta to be -90.1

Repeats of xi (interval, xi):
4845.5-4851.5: 41.3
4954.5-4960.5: 42.5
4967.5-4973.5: 43.1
